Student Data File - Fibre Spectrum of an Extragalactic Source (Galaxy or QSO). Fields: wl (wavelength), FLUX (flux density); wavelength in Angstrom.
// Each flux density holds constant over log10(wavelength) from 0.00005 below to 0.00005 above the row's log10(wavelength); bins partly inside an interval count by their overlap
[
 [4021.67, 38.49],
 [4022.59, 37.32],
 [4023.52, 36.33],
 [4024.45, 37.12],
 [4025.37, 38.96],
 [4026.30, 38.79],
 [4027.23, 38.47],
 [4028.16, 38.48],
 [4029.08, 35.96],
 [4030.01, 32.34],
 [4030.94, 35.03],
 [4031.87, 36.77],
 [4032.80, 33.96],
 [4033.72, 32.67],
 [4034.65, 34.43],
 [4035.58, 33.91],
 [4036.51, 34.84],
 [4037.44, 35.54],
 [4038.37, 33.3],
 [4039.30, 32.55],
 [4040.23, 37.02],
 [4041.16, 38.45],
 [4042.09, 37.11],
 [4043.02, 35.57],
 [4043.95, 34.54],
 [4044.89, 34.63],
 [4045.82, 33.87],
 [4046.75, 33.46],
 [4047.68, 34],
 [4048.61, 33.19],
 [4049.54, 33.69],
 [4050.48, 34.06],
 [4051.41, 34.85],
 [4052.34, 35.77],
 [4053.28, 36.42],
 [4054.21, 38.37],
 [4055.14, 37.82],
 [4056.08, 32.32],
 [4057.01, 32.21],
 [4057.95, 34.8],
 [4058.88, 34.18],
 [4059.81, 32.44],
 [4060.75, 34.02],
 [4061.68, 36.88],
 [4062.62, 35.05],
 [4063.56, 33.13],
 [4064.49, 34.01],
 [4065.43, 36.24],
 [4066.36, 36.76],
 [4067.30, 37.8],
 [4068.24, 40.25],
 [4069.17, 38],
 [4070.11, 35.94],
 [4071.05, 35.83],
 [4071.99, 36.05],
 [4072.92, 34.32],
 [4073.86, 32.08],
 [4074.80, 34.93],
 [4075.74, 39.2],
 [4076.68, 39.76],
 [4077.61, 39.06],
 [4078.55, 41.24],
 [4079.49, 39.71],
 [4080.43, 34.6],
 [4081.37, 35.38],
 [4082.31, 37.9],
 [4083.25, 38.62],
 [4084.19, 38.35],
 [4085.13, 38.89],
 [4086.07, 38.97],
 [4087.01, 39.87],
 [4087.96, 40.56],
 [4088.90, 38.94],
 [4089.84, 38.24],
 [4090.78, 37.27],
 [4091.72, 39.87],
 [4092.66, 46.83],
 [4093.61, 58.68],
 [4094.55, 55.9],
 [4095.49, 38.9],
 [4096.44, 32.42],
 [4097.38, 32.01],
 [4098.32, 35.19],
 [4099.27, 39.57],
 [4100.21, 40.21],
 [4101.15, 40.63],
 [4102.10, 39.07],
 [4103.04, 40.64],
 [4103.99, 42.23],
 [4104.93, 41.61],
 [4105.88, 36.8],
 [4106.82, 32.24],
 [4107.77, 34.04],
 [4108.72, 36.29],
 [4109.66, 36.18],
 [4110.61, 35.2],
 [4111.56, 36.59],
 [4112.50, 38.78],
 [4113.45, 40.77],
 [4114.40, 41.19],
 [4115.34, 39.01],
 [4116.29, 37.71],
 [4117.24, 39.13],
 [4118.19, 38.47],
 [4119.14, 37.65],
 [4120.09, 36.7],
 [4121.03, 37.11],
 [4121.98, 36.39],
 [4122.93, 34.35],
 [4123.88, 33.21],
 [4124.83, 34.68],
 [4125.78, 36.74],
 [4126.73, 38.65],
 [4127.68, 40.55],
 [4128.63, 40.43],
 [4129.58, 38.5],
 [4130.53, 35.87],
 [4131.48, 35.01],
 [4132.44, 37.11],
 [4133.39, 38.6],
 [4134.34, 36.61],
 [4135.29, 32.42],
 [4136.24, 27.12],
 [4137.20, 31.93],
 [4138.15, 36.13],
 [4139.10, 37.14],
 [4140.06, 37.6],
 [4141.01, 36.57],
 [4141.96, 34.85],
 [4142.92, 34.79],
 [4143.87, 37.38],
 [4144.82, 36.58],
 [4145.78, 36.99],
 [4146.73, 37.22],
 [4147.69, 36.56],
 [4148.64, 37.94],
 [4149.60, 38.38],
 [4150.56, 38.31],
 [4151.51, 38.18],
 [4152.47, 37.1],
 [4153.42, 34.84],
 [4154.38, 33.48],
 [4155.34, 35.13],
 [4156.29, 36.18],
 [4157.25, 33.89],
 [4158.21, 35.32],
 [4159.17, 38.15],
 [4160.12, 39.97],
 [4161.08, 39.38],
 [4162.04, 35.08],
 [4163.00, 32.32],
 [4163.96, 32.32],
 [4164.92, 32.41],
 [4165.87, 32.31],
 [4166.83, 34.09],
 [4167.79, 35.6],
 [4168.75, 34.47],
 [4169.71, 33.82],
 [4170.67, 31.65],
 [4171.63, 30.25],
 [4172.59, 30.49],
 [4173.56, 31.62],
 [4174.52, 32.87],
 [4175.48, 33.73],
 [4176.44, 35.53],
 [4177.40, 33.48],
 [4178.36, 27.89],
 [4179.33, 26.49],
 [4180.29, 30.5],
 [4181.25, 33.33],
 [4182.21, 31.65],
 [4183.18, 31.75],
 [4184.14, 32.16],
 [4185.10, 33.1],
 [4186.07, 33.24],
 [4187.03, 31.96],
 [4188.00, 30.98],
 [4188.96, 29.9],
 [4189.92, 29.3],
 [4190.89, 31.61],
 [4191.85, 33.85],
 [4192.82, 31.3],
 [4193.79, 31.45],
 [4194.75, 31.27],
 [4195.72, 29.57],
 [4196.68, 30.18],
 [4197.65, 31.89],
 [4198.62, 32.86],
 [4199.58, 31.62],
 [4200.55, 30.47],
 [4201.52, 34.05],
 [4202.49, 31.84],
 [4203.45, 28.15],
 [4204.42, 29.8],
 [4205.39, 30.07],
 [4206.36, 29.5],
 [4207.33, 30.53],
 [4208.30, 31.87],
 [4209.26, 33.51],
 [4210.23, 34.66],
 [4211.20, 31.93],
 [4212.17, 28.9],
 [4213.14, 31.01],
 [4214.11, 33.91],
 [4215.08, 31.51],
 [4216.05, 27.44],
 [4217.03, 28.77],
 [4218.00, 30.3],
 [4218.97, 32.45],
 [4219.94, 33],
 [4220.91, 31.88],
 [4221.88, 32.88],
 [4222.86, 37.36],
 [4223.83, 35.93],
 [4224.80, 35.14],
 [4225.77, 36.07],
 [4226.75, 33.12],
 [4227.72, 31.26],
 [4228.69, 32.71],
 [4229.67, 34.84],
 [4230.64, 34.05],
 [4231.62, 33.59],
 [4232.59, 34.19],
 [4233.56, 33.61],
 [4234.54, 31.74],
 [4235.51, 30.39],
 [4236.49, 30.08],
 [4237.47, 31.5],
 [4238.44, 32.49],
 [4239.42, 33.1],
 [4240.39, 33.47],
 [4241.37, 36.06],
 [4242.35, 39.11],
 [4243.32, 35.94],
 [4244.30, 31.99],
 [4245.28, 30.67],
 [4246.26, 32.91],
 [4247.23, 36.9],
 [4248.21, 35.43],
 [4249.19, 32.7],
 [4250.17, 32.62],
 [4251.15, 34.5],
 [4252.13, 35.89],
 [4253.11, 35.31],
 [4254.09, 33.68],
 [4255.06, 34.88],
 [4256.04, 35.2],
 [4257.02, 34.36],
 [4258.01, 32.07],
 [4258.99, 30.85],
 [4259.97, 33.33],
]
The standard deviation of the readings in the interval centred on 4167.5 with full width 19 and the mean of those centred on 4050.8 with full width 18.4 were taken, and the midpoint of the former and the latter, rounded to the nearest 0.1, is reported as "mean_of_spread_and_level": 18.7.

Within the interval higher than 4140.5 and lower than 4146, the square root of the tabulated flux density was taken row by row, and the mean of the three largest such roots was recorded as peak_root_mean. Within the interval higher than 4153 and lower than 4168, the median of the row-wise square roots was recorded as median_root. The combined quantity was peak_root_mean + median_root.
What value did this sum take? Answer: 11.99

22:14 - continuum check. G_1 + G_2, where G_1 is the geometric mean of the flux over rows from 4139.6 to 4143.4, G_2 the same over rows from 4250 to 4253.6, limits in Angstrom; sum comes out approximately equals 70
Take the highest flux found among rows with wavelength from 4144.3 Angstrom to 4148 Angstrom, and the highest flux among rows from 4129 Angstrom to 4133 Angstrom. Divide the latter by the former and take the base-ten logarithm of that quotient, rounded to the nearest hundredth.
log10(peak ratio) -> 0.01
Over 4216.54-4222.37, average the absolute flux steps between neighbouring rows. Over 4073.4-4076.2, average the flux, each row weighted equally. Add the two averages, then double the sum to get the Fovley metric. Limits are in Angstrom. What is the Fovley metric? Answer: 73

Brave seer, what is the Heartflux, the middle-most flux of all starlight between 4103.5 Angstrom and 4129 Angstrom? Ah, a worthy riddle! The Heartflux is 37.1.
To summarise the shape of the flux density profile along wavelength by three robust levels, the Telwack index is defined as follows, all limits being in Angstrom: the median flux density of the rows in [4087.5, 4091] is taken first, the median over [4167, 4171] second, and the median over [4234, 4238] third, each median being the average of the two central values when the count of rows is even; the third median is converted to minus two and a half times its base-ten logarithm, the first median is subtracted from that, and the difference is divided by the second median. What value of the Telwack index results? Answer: -1.24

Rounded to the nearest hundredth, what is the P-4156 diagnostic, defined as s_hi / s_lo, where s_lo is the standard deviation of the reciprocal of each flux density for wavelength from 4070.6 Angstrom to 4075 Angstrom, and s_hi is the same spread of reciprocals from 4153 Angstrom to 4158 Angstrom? 0.64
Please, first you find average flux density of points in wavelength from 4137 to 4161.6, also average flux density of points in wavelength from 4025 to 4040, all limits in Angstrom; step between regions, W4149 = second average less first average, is -1.2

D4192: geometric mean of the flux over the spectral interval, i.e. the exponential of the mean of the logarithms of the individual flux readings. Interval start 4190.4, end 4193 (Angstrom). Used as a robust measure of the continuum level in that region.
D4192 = 32.2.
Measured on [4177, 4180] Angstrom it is 29.1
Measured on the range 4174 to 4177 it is 34.0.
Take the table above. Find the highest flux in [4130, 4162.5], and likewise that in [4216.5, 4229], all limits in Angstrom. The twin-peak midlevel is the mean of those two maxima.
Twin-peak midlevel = 39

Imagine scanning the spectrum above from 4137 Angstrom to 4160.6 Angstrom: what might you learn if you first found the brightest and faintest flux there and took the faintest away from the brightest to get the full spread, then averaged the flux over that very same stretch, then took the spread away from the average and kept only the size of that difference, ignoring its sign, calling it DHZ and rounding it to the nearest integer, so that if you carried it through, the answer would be 28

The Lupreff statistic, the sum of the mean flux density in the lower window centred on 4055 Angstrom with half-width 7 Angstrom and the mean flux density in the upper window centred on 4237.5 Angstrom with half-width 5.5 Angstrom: 68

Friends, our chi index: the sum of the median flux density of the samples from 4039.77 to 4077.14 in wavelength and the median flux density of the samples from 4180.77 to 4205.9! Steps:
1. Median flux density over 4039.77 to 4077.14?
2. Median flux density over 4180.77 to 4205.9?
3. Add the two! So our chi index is 67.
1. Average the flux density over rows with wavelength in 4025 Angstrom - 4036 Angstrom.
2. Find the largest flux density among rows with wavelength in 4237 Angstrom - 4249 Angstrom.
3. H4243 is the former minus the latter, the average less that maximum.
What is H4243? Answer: -3.3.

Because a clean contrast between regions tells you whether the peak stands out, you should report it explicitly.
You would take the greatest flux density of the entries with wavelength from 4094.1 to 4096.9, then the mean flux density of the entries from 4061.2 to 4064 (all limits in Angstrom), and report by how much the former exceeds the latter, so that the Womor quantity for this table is 21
